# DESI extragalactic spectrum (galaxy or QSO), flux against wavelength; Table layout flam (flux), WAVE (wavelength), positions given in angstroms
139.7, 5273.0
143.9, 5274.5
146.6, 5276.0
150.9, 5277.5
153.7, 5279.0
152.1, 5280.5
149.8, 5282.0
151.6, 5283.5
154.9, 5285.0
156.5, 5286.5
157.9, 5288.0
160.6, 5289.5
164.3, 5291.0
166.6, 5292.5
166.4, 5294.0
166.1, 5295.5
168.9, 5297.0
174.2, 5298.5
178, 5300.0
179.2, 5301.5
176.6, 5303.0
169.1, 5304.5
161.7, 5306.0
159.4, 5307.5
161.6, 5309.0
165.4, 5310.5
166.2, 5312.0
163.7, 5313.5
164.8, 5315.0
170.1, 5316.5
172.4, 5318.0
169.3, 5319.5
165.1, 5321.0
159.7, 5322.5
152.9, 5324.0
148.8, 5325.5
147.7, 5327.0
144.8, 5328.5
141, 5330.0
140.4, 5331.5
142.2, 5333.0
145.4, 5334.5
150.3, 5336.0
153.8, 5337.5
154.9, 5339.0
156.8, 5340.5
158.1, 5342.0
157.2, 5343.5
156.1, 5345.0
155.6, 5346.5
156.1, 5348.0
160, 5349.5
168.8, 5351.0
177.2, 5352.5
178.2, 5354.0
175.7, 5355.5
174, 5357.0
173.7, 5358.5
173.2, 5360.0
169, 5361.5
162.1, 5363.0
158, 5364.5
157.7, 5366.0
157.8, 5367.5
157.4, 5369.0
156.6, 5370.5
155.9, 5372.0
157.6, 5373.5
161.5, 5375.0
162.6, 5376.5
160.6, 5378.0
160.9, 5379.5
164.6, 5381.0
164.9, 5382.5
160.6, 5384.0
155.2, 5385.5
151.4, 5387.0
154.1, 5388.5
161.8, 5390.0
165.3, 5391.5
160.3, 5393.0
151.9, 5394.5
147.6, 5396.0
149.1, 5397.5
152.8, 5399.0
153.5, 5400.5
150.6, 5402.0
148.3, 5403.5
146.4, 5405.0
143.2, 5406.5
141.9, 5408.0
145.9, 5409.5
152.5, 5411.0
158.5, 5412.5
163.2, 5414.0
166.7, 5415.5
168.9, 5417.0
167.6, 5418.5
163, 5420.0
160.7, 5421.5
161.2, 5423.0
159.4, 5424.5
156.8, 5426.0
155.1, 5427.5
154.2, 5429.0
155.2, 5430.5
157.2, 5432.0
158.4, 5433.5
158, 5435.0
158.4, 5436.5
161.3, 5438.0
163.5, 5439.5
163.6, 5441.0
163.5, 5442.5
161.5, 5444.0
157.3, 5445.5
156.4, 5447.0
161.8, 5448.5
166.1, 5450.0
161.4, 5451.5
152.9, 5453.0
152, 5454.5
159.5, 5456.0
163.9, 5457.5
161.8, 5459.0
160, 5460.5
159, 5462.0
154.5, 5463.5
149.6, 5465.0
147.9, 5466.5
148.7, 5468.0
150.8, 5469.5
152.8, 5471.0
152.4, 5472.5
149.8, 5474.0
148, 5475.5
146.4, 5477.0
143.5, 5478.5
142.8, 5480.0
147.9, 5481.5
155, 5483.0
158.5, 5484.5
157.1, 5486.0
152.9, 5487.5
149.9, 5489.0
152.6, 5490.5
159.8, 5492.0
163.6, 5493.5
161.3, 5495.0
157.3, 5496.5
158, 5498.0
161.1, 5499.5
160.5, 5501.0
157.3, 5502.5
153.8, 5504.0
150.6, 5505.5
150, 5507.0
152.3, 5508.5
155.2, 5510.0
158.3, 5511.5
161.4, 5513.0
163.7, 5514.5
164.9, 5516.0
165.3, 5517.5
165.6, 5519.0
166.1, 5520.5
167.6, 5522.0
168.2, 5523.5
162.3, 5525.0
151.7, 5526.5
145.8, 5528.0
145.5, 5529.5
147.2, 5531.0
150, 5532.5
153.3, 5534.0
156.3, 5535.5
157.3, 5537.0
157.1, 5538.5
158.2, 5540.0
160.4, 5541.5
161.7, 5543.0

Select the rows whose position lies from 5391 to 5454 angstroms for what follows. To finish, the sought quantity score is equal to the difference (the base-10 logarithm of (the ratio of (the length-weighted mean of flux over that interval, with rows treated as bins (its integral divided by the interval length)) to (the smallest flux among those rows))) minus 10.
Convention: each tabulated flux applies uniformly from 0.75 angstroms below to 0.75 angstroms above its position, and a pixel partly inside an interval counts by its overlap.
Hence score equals -9.96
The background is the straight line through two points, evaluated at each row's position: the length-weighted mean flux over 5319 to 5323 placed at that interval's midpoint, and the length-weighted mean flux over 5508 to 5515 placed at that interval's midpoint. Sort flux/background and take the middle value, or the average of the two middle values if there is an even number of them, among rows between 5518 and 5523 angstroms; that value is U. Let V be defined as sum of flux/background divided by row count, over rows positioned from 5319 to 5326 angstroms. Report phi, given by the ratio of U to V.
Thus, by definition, 1.09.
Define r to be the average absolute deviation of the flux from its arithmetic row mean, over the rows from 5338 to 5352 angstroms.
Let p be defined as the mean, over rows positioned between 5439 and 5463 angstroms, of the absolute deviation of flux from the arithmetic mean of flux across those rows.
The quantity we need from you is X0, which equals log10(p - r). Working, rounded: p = 3.1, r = 3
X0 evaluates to -0.5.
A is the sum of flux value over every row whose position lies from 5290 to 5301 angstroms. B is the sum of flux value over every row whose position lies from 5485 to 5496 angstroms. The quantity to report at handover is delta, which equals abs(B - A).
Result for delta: 87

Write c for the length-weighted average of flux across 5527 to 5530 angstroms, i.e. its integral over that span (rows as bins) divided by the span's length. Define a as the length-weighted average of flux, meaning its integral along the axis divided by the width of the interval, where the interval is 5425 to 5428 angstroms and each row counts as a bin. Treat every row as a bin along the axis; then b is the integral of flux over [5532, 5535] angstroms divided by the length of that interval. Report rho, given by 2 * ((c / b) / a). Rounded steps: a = 156.3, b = 152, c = 146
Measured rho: 0.0123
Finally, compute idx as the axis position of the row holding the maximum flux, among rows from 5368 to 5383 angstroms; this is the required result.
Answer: 5382.5 angstroms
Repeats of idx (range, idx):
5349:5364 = 5354.0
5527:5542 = 5541.5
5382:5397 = 5391.5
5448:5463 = 5450.0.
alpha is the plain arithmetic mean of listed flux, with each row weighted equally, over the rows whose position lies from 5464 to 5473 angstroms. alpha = 150.4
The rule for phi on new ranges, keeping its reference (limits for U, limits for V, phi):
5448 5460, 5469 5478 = 1.07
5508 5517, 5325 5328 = 1.12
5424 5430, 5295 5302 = 0.92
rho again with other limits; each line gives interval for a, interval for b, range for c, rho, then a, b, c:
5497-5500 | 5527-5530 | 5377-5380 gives 0.0138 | 159.2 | 146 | 161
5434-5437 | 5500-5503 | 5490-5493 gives 0.0125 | 158.2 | 159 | 157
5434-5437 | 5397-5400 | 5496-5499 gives 0.0132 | 158.2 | 151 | 158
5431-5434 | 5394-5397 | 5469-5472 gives 0.0129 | 157.5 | 150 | 152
